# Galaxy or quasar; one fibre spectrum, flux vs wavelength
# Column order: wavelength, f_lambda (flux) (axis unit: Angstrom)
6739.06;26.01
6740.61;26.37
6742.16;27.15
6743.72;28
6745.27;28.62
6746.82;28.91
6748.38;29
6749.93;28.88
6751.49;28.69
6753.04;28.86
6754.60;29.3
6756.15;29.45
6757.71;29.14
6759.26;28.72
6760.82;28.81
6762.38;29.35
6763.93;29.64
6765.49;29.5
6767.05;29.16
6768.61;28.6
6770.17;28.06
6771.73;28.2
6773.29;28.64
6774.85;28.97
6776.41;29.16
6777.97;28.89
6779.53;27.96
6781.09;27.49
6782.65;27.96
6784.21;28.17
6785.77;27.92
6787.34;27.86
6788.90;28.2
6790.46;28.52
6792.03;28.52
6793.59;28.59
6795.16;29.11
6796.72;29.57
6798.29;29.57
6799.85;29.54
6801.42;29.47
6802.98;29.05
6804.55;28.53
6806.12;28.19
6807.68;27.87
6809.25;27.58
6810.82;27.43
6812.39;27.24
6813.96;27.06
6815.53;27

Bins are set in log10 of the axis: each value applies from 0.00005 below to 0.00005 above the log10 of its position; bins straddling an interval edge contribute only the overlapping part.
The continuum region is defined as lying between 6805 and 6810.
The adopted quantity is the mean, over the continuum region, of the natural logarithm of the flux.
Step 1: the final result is 3.33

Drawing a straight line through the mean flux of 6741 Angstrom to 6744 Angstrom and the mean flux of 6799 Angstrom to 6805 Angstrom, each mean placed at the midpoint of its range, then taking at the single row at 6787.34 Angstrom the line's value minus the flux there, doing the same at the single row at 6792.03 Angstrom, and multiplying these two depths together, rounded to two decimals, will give 0.32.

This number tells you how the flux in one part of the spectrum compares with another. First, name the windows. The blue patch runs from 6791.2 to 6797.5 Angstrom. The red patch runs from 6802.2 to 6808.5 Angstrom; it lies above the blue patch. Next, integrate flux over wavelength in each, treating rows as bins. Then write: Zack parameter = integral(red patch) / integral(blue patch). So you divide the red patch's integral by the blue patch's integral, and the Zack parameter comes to 0.98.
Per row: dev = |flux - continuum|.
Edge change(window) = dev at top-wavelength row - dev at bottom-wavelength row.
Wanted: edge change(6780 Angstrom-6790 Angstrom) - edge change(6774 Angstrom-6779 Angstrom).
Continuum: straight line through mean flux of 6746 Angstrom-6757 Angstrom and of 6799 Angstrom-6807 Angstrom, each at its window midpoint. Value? -0.8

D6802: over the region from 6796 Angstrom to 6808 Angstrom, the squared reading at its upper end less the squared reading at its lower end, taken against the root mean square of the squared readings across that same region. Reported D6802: -0.12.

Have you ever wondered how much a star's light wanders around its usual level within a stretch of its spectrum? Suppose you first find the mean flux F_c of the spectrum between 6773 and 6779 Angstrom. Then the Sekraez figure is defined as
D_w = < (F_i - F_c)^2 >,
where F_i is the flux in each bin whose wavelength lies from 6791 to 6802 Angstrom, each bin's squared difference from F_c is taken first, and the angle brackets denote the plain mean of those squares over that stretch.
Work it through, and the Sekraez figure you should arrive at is 0.27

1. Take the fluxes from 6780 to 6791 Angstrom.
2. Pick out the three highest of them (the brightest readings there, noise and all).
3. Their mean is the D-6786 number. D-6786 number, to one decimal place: 28.3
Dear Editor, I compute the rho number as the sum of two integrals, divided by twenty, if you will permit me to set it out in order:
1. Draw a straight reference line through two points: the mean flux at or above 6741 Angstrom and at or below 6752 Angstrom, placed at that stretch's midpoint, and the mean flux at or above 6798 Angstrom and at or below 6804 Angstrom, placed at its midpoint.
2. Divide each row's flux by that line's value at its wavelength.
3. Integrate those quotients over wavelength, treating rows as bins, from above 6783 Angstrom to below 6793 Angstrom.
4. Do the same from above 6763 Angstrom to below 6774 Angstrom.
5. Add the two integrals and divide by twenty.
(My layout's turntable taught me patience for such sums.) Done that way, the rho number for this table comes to 1.0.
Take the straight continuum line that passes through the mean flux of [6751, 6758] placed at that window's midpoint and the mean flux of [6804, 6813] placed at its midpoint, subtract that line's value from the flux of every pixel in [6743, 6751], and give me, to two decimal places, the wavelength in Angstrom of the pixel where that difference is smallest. 6743.72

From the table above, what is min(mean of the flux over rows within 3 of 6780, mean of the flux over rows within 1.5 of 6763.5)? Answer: 28.1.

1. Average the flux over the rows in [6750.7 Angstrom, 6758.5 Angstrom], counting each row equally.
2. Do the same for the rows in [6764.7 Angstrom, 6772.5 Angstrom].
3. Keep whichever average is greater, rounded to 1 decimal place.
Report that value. 29.1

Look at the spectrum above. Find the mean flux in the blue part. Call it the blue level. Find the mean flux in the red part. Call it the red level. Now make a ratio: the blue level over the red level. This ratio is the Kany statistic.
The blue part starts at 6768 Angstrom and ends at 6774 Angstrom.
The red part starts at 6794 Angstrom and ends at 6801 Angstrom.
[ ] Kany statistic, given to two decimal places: 0.96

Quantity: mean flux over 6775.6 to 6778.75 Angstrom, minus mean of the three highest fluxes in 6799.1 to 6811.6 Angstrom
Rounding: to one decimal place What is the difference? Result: -0.3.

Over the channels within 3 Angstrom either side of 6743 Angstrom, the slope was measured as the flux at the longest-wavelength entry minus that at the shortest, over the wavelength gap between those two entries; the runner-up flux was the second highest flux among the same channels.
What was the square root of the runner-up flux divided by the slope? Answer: 8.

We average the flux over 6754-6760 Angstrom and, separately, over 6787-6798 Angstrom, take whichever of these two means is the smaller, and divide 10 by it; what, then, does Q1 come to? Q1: 0.349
